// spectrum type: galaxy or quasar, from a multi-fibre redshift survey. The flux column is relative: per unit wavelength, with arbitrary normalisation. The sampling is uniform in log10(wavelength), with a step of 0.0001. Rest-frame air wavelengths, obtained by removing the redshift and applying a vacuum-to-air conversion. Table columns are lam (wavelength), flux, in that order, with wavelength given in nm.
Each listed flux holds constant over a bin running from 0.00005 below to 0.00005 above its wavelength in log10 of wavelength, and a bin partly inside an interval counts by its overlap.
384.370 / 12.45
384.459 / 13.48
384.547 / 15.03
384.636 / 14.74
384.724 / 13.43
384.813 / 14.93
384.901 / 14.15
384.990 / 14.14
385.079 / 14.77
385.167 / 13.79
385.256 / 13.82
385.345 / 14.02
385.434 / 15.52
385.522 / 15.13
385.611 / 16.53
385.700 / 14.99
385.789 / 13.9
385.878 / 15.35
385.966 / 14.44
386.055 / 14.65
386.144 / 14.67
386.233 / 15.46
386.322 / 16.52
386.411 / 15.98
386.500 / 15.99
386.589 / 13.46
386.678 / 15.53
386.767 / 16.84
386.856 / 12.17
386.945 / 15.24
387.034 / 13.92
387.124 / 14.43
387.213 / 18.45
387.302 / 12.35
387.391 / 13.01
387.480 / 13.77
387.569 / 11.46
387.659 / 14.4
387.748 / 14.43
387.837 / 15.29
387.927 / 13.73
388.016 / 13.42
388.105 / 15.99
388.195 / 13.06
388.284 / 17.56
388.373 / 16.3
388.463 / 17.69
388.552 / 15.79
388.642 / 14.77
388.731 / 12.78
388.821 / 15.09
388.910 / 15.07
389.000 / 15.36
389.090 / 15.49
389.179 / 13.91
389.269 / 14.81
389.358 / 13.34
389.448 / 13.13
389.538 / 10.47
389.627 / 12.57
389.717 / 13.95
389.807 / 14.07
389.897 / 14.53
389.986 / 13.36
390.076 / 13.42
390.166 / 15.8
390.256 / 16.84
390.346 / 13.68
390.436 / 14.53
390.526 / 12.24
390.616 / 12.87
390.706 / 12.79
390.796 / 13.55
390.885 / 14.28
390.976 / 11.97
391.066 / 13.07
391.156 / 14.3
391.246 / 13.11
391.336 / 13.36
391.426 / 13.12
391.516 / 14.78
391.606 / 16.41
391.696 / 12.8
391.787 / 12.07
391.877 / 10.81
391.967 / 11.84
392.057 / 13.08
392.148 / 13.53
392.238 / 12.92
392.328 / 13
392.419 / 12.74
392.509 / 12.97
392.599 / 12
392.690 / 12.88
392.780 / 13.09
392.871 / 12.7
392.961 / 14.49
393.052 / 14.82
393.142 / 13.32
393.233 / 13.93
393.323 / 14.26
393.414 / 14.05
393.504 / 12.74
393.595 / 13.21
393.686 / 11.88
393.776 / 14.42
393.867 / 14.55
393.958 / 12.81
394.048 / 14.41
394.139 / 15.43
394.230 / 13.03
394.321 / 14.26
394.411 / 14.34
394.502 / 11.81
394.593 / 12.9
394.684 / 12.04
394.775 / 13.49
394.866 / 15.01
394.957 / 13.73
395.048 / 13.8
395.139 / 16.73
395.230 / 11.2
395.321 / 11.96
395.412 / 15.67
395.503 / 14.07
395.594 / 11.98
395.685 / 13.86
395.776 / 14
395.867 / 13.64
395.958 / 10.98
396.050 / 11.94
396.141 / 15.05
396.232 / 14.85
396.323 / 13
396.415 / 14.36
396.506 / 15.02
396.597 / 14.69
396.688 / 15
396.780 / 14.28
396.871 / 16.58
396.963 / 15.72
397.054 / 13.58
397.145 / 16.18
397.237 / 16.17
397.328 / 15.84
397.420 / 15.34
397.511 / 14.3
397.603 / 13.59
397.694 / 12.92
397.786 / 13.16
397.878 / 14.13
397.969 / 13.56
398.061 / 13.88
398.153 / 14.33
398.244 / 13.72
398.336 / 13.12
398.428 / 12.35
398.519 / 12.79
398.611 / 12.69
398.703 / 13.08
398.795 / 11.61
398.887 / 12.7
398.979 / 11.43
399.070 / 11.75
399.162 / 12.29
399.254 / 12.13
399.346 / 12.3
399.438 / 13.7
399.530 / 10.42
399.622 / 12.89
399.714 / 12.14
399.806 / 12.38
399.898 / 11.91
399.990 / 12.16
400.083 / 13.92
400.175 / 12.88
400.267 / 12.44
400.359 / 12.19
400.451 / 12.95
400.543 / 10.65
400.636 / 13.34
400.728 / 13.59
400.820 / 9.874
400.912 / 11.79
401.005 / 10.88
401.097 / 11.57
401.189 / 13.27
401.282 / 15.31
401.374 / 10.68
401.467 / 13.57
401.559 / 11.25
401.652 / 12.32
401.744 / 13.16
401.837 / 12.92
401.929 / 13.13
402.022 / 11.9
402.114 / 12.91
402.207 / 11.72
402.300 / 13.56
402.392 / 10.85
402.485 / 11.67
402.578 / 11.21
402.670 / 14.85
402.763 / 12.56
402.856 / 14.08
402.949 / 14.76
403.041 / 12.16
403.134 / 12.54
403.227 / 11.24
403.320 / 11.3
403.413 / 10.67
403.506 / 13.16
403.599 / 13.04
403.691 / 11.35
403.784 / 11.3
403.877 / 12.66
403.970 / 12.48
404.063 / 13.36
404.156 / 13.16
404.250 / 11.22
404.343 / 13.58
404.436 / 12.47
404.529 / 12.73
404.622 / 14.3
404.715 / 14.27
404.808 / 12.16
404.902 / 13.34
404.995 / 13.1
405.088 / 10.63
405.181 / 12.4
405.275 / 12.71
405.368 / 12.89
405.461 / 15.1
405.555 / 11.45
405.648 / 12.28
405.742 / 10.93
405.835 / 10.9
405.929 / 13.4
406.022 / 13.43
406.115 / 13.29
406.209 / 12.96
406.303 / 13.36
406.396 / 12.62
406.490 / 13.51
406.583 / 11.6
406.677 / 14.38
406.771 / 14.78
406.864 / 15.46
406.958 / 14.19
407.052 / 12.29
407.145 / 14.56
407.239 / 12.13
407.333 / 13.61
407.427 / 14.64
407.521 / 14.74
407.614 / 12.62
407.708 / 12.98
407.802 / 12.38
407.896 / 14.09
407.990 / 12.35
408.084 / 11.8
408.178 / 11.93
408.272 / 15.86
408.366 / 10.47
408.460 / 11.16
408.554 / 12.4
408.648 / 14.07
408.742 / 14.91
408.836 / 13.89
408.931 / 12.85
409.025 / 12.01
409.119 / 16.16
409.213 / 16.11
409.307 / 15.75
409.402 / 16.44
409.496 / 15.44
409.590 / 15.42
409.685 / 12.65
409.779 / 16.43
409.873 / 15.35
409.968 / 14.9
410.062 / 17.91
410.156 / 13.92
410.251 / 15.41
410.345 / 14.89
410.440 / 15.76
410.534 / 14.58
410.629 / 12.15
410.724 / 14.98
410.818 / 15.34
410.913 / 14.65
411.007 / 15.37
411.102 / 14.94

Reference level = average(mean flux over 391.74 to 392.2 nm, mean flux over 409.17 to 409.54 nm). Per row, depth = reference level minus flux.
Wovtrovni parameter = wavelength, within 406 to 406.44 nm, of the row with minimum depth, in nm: 406.022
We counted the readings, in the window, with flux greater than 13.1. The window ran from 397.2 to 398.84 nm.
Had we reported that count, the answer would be 12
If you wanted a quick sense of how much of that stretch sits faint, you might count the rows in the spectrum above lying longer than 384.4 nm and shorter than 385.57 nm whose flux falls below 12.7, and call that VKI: 0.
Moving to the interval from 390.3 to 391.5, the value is 2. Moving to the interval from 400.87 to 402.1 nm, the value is 7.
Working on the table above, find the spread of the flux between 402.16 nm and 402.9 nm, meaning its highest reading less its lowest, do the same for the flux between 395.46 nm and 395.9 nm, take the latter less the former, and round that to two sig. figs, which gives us -1.9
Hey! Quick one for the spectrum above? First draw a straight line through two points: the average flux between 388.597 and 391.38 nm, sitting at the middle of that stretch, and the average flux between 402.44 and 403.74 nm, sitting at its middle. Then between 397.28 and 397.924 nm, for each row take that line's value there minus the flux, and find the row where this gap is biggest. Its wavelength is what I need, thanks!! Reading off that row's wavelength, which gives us 397.694 nm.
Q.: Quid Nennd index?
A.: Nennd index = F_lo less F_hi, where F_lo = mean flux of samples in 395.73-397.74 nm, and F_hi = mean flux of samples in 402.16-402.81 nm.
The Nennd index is 2.1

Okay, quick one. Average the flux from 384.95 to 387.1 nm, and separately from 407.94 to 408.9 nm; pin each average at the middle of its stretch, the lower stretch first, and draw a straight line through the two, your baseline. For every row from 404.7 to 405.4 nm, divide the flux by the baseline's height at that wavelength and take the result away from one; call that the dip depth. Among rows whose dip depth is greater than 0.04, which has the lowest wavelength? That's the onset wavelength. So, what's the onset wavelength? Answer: 404.808 nm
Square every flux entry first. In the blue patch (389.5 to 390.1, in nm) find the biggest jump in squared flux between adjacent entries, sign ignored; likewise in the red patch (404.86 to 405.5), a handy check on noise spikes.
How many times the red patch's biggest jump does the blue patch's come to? 0.78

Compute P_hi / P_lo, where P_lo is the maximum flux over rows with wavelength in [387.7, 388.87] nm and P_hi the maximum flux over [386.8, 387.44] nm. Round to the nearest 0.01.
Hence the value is 1.04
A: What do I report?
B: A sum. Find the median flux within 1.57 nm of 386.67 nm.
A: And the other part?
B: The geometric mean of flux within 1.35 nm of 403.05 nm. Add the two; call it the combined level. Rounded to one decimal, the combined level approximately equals 26.9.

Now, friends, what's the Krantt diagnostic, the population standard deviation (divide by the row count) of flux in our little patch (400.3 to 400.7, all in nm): 1.03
